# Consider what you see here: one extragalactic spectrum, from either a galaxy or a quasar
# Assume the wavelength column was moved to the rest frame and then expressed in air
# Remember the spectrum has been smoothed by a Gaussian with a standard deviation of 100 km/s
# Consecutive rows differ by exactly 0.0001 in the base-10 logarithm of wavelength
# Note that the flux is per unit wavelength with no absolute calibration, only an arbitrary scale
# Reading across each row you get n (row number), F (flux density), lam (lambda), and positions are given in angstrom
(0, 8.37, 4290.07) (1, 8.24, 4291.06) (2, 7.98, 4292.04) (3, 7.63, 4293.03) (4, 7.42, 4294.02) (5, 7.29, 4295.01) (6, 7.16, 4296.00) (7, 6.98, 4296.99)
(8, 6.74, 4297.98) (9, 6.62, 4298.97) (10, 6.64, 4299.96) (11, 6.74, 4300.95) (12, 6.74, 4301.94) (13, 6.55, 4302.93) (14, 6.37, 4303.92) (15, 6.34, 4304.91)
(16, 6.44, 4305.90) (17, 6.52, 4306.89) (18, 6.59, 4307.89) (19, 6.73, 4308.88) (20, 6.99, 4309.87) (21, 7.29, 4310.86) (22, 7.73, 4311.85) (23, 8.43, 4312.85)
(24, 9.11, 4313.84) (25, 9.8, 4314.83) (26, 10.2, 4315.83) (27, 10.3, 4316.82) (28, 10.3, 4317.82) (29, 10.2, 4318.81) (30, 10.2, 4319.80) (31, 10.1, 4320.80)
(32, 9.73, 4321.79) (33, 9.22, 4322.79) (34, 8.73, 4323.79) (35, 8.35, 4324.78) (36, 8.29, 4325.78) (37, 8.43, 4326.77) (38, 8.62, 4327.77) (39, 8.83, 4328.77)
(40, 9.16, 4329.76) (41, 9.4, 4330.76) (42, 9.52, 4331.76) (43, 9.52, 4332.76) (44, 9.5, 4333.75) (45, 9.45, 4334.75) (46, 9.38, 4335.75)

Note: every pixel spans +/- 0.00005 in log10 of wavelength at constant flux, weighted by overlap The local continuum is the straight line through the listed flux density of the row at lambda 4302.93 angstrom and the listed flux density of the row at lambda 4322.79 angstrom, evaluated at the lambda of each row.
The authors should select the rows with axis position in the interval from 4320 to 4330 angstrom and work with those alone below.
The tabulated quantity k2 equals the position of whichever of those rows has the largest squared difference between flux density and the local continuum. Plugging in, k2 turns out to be 4325.78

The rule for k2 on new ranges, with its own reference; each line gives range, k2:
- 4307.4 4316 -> 4315.83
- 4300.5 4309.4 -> 4307.89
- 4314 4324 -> 4315.83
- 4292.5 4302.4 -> 4293.03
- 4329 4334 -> 4333.75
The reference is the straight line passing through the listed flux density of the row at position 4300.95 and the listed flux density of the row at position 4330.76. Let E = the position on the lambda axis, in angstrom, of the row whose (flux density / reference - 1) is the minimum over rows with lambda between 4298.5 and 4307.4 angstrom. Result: 4304.91 angstrom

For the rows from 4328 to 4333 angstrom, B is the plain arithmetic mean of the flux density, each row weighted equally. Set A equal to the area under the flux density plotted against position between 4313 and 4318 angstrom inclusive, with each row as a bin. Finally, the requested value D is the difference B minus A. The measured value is -40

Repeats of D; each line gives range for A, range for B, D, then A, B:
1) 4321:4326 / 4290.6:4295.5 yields -37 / 45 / 7.7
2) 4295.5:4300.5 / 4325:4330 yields -25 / 34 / 8.7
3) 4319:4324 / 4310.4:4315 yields -40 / 48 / 8.5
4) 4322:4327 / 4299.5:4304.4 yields -37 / 43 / 6.6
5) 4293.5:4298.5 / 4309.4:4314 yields -28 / 36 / 7.9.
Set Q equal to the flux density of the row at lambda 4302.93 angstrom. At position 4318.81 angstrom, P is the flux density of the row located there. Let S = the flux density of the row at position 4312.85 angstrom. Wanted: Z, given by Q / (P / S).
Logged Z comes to 5.4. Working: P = 10.2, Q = 6.55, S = 8.43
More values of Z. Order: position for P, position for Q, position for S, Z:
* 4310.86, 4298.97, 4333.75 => 8.6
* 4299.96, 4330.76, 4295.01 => 10.3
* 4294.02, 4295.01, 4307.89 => 6.5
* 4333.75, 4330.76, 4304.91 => 6.3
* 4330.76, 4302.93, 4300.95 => 4.7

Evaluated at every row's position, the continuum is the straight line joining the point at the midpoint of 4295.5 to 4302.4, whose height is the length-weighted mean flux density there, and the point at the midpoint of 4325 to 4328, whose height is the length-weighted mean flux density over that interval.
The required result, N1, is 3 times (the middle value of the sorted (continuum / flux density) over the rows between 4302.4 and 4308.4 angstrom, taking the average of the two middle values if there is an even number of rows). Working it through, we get 3.34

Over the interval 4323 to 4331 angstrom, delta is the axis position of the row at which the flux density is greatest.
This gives 4330.76 angstrom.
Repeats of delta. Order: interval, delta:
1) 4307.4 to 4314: 4313.84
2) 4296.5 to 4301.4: 4296.99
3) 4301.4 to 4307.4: 4301.94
